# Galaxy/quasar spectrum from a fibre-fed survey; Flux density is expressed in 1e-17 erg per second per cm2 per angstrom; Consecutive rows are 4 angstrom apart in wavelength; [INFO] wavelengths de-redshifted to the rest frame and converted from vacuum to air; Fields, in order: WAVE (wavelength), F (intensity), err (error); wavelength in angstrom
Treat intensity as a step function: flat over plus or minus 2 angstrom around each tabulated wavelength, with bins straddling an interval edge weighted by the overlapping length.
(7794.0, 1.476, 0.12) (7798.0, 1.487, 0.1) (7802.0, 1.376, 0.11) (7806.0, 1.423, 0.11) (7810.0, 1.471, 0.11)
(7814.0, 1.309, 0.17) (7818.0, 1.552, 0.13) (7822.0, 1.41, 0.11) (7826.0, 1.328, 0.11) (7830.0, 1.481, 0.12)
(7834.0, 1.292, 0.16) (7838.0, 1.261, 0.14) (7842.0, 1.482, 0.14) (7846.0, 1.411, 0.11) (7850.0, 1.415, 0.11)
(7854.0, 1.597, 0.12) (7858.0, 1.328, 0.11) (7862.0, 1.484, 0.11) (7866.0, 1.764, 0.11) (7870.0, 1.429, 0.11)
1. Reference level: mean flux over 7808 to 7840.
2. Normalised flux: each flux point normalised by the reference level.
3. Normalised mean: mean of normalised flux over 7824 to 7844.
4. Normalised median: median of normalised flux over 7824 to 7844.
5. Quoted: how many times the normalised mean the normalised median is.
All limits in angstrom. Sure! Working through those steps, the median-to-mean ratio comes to 0.970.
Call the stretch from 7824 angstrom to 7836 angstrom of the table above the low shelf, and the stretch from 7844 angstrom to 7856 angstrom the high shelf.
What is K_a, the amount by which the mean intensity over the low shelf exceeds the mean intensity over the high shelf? -0.11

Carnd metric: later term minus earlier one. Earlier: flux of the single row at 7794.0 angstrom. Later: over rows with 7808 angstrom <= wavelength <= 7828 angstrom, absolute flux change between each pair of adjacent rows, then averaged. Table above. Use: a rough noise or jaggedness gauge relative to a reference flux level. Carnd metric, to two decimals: -1.32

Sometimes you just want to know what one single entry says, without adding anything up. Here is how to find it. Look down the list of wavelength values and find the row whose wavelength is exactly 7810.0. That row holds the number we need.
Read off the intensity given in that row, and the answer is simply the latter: 1.471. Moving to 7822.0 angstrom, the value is 1.41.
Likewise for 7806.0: 1.423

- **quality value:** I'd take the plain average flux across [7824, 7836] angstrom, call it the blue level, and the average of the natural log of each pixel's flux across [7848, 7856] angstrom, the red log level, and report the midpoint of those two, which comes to 0.887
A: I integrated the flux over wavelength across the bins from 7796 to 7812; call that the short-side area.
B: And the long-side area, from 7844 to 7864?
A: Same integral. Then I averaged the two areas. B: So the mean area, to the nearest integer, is 26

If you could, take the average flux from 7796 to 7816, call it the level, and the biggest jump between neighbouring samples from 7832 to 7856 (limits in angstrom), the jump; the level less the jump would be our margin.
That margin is 1.19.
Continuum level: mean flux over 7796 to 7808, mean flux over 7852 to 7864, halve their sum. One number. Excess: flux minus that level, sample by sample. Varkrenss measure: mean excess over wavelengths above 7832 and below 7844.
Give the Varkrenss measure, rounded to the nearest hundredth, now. -0.10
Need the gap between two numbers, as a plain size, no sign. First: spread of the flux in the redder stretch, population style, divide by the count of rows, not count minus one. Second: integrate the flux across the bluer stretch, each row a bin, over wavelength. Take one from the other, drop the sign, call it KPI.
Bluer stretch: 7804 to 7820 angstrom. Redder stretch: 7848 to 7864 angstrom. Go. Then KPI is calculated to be 22.9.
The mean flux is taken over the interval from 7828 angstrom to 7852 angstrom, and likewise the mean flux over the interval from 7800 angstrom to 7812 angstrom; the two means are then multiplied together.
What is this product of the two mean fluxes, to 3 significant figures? 1.98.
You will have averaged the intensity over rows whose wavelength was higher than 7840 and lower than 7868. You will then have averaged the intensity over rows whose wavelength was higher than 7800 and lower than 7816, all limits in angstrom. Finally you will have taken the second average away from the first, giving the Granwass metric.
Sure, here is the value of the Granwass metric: 0.10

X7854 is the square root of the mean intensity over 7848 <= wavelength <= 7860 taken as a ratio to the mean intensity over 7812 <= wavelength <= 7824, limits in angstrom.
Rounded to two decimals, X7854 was 1.01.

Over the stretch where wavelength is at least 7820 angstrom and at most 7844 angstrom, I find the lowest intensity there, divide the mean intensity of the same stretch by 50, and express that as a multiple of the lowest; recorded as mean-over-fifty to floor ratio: 0.0218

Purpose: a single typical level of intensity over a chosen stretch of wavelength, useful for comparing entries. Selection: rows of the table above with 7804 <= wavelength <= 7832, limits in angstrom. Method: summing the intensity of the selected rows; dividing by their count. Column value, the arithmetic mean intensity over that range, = 1.42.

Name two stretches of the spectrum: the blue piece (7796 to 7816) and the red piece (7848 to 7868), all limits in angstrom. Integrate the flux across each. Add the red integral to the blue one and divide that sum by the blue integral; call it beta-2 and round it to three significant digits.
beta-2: 2.07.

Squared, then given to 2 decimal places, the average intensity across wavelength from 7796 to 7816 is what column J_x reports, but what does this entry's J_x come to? 2.00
